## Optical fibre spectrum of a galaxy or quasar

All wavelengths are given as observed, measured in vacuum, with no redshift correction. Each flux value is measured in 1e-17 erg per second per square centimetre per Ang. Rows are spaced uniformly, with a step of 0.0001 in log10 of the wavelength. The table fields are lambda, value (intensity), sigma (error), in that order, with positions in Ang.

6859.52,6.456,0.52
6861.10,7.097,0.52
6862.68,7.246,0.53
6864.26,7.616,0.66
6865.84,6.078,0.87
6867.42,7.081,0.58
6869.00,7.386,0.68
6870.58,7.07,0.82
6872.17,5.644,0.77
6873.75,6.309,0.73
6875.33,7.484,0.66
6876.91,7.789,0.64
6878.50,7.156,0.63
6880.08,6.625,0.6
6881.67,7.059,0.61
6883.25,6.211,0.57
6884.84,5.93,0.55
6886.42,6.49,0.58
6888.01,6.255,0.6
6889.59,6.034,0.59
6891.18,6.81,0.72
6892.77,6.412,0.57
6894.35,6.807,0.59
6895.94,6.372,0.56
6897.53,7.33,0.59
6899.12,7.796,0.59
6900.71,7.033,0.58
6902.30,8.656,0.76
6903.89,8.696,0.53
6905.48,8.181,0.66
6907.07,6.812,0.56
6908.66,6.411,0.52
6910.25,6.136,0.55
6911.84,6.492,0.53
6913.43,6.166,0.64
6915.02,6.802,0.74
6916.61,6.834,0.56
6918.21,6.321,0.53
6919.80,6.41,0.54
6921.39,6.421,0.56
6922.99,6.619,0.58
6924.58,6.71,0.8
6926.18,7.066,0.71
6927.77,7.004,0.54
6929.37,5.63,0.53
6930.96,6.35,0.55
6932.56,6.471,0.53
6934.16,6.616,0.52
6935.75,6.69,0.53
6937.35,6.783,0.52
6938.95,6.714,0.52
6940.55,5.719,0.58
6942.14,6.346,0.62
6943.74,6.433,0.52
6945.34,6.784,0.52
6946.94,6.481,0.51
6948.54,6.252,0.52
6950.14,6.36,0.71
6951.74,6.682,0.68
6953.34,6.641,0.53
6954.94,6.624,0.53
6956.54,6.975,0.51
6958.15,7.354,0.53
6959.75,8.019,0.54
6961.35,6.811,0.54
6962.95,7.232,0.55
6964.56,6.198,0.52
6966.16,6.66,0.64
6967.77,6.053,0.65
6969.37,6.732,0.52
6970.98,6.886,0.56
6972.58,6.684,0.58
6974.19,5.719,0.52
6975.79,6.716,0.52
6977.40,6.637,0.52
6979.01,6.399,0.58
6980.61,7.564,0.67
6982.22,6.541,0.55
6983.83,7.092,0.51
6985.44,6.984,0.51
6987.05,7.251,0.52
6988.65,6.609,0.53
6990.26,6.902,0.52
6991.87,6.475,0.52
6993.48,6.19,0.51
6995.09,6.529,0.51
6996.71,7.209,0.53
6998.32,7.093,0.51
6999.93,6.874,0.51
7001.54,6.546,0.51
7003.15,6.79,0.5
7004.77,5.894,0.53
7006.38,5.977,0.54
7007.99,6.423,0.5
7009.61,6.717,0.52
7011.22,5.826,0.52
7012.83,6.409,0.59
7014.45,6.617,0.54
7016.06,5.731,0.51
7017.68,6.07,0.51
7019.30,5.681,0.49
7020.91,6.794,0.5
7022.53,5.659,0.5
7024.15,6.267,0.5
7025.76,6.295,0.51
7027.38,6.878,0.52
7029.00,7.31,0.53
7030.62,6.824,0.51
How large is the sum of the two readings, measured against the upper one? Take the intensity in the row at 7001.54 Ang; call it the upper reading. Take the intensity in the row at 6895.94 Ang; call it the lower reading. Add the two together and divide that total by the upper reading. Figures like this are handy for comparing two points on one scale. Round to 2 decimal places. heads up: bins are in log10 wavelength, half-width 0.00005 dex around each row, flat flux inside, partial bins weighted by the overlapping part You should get 1.97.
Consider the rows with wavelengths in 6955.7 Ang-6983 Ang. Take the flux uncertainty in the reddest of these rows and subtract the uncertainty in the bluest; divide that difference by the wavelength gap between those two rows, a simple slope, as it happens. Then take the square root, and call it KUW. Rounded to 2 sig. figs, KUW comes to 0.039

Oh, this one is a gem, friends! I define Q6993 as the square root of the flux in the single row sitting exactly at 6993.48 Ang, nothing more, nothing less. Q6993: 2.49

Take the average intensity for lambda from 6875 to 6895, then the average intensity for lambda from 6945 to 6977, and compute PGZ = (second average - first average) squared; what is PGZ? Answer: 0.00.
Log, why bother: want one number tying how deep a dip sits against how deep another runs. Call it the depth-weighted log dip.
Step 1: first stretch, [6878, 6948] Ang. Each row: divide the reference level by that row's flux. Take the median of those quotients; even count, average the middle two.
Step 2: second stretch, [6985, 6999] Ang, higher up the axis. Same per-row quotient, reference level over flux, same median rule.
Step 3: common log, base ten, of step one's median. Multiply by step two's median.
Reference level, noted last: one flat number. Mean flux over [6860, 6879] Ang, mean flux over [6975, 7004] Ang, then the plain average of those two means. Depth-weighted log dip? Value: 0.018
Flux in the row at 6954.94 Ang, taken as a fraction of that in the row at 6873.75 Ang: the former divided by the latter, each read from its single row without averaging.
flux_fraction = 1.05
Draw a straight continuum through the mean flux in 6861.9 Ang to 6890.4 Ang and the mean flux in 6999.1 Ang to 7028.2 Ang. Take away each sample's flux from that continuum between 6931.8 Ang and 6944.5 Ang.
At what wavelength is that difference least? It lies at 6937.35 Ang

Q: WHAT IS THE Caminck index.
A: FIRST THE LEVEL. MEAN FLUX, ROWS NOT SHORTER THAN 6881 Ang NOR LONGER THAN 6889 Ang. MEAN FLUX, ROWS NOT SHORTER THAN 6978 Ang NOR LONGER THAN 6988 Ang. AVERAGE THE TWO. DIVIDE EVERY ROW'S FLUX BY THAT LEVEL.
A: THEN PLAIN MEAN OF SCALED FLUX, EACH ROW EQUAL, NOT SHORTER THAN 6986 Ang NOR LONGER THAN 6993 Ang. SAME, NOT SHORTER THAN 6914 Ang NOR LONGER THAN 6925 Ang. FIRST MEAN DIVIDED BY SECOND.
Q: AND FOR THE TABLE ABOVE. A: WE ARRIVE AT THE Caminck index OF 1.03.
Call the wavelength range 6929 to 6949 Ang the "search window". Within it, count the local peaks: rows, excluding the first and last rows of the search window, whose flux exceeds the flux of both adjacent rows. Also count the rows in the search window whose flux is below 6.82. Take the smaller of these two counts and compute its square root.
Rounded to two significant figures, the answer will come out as 1.4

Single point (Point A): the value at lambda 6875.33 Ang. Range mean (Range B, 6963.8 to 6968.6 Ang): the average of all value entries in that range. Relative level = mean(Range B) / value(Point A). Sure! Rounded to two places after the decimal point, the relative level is 0.84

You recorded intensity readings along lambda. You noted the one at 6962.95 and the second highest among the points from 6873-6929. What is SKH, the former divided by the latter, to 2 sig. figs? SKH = 0.84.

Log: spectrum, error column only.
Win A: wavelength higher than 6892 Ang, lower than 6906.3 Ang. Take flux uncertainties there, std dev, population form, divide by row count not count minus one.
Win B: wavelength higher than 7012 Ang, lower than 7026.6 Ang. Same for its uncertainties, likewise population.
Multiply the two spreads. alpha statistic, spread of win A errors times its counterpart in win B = 0.0019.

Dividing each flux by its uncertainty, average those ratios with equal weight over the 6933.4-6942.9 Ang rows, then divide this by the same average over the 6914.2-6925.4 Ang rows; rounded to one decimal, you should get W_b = 1.1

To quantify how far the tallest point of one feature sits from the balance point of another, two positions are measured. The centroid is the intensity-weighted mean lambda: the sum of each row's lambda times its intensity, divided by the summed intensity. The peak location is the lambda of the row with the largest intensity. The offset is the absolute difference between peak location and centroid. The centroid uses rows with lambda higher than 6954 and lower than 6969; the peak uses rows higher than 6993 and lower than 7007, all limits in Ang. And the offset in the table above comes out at 35.5 Ang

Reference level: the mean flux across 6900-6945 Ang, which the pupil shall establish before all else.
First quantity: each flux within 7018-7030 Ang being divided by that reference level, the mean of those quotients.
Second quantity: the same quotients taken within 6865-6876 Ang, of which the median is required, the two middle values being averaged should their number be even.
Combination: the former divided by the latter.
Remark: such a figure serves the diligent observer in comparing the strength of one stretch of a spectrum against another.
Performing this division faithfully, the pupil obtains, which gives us 0.91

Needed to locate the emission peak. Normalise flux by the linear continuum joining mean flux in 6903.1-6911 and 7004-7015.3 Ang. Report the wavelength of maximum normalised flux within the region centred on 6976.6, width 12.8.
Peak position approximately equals 6980.61 Ang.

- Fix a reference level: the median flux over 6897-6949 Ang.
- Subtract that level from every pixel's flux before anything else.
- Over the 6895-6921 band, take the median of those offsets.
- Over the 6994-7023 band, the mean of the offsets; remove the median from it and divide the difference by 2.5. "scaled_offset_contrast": -0.17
